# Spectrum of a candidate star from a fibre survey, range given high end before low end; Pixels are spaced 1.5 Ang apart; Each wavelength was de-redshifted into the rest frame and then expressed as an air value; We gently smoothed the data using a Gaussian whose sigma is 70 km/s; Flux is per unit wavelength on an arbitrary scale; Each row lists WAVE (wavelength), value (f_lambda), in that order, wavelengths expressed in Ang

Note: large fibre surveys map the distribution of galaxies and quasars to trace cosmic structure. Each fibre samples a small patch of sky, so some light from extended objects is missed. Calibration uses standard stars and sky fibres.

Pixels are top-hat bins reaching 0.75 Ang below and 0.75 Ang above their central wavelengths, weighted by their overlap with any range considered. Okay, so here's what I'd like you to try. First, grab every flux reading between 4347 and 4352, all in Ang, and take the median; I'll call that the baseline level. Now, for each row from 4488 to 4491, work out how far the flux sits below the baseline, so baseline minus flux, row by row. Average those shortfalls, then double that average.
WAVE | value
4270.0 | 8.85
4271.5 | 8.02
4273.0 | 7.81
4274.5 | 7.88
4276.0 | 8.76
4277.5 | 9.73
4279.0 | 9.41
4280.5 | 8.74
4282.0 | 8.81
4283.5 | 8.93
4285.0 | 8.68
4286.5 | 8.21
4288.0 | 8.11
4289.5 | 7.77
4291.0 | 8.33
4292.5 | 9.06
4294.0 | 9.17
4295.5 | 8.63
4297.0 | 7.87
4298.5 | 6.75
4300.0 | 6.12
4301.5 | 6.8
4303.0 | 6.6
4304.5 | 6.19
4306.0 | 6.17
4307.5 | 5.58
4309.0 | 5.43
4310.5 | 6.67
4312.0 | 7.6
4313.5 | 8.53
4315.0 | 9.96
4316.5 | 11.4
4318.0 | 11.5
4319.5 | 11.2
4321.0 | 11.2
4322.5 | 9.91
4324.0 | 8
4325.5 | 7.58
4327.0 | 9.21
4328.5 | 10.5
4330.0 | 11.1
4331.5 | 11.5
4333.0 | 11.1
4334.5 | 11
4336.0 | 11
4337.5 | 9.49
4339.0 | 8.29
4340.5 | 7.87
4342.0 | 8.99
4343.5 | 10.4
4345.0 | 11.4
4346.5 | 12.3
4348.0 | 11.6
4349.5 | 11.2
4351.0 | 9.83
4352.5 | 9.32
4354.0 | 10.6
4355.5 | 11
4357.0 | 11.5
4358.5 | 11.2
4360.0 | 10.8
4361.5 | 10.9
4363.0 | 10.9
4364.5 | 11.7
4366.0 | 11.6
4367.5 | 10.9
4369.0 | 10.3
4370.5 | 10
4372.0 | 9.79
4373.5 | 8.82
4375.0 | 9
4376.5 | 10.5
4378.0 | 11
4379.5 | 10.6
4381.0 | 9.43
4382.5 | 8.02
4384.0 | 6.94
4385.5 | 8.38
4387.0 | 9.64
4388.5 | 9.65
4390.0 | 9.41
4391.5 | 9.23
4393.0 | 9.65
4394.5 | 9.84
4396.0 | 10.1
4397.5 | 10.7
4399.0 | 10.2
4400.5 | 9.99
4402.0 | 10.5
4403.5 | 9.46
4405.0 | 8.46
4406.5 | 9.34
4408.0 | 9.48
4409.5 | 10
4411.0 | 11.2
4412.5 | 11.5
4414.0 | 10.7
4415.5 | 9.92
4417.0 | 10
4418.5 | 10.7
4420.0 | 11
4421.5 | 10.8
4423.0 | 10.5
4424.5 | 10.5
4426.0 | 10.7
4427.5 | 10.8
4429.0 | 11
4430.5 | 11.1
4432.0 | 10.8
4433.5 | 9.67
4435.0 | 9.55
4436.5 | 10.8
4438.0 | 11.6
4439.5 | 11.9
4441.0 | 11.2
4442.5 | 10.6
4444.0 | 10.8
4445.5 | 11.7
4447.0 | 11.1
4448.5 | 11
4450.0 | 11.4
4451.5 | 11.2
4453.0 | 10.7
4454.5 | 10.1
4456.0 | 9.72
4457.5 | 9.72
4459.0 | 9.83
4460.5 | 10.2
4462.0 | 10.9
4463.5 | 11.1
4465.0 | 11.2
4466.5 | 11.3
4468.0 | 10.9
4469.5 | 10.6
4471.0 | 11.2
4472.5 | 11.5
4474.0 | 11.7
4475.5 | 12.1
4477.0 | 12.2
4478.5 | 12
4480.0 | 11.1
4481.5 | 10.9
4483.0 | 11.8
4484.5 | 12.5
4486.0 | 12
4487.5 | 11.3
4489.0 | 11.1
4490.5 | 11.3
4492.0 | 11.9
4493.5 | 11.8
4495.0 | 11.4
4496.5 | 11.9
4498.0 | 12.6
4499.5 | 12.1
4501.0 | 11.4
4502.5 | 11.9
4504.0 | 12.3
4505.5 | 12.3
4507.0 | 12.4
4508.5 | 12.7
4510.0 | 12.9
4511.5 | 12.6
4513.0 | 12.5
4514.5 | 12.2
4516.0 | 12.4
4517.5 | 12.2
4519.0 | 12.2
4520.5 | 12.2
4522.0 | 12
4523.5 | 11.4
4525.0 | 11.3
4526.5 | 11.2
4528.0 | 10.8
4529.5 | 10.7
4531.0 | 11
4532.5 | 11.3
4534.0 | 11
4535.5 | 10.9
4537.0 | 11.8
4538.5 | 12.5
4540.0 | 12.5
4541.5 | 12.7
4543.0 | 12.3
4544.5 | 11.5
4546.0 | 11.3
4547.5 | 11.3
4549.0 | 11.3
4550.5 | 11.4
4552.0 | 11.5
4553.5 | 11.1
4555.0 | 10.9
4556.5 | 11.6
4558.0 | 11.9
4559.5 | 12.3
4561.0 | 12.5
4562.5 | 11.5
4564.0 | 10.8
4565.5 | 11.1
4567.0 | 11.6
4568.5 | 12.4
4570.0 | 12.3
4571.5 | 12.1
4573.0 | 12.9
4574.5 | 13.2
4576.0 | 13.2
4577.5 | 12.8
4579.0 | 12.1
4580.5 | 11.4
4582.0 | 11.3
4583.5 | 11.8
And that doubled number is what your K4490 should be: 0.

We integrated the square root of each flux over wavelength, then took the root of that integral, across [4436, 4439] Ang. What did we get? 3.2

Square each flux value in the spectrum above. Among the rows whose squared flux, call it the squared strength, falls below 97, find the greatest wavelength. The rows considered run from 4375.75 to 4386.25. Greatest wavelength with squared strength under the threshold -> 4385.5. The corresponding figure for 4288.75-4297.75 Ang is 4297.0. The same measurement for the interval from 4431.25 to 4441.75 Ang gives 4435.0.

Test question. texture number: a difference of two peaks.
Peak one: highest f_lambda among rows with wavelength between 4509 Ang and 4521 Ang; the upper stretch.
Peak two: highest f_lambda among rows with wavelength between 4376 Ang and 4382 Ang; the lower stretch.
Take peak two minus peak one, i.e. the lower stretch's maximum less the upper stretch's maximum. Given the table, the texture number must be -1.9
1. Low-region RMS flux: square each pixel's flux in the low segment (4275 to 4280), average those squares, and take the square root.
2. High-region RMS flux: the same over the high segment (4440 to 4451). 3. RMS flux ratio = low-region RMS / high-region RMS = 0.84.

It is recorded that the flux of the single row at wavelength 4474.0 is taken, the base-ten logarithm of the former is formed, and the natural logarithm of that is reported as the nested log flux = 0.066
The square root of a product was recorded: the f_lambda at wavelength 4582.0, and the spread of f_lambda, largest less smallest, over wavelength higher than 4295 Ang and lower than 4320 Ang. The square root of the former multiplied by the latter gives 8.3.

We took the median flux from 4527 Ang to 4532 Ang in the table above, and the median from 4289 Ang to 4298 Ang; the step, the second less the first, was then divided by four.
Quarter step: -0.58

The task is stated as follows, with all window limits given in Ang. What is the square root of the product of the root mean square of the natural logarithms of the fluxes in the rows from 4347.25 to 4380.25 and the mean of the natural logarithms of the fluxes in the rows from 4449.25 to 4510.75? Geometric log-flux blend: 2.40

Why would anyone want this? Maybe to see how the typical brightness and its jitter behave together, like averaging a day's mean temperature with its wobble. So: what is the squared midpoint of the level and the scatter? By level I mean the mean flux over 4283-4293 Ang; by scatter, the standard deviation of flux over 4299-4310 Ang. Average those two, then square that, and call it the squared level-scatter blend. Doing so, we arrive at 20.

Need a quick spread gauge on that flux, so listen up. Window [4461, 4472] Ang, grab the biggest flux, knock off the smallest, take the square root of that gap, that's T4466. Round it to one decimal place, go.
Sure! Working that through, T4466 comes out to 0.8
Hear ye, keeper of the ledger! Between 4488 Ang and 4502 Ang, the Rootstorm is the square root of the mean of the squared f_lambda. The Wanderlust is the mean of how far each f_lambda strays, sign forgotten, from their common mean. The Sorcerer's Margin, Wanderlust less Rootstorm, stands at -11.4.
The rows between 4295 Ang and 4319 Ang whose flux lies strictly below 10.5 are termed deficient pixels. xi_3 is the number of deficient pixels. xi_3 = 14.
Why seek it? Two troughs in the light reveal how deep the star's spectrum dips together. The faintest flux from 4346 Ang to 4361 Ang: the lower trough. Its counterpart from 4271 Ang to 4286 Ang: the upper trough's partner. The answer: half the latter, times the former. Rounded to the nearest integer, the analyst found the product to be 36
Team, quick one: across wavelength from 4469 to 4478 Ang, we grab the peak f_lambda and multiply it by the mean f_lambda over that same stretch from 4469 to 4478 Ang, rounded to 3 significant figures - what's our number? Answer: 141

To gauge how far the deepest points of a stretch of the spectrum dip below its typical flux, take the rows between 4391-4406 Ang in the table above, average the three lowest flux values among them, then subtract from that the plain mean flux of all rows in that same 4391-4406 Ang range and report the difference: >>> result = -0.76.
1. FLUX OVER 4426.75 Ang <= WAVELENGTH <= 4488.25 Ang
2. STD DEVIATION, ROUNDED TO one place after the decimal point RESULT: 0.7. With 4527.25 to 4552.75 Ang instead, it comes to 0.6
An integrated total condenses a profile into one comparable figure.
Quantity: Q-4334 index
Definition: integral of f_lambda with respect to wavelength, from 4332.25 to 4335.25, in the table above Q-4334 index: 33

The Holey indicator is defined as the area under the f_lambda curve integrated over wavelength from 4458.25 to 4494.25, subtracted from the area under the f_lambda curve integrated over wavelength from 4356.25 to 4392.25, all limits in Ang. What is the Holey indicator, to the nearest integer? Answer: -48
